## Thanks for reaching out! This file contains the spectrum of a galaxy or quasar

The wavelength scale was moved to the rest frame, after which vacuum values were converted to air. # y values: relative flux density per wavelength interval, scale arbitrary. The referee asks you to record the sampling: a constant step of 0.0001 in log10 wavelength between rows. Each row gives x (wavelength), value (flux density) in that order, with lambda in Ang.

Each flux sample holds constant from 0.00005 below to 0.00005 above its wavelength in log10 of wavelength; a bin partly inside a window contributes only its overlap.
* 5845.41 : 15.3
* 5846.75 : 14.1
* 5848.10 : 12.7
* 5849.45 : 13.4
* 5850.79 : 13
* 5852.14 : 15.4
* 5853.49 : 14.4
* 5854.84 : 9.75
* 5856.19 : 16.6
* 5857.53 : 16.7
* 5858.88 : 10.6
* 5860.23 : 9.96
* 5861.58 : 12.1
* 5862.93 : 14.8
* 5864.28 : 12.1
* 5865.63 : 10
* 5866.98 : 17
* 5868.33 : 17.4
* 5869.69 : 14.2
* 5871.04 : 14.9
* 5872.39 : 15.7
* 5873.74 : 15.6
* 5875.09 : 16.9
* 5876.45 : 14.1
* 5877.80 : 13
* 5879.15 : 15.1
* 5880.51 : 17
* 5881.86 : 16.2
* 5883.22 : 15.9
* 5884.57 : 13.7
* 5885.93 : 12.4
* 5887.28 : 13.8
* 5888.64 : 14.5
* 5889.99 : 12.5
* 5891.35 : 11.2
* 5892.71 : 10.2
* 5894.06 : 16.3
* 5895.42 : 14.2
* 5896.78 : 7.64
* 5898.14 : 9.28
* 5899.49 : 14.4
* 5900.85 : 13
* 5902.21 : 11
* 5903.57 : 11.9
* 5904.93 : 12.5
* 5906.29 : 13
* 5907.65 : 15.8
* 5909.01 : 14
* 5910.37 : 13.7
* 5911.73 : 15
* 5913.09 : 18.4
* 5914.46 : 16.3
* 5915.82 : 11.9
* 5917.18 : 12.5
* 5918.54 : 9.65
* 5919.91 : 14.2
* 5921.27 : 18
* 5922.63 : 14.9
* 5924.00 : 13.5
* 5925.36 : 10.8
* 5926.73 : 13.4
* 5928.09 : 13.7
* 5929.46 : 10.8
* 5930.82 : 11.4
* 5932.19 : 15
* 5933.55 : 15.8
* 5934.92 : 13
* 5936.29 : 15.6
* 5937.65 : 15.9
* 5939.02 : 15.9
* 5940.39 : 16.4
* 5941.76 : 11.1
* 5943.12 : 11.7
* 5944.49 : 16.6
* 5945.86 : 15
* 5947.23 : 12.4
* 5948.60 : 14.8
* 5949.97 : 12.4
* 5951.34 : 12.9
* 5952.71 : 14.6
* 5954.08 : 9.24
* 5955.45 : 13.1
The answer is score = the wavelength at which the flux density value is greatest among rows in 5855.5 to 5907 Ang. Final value 5868.33 Ang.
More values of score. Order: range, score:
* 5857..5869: 5868.33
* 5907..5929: 5913.09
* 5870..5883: 5880.51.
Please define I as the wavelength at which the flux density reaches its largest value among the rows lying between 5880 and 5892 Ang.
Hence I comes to 5880.51 Ang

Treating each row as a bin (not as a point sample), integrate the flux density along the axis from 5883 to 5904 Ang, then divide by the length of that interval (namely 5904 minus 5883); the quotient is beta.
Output 12.6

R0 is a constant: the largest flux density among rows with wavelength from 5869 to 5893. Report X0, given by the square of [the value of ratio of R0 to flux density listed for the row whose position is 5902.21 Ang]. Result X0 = 2.4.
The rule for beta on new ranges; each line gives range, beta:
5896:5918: 13.1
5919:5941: 14.2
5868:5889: 15.0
